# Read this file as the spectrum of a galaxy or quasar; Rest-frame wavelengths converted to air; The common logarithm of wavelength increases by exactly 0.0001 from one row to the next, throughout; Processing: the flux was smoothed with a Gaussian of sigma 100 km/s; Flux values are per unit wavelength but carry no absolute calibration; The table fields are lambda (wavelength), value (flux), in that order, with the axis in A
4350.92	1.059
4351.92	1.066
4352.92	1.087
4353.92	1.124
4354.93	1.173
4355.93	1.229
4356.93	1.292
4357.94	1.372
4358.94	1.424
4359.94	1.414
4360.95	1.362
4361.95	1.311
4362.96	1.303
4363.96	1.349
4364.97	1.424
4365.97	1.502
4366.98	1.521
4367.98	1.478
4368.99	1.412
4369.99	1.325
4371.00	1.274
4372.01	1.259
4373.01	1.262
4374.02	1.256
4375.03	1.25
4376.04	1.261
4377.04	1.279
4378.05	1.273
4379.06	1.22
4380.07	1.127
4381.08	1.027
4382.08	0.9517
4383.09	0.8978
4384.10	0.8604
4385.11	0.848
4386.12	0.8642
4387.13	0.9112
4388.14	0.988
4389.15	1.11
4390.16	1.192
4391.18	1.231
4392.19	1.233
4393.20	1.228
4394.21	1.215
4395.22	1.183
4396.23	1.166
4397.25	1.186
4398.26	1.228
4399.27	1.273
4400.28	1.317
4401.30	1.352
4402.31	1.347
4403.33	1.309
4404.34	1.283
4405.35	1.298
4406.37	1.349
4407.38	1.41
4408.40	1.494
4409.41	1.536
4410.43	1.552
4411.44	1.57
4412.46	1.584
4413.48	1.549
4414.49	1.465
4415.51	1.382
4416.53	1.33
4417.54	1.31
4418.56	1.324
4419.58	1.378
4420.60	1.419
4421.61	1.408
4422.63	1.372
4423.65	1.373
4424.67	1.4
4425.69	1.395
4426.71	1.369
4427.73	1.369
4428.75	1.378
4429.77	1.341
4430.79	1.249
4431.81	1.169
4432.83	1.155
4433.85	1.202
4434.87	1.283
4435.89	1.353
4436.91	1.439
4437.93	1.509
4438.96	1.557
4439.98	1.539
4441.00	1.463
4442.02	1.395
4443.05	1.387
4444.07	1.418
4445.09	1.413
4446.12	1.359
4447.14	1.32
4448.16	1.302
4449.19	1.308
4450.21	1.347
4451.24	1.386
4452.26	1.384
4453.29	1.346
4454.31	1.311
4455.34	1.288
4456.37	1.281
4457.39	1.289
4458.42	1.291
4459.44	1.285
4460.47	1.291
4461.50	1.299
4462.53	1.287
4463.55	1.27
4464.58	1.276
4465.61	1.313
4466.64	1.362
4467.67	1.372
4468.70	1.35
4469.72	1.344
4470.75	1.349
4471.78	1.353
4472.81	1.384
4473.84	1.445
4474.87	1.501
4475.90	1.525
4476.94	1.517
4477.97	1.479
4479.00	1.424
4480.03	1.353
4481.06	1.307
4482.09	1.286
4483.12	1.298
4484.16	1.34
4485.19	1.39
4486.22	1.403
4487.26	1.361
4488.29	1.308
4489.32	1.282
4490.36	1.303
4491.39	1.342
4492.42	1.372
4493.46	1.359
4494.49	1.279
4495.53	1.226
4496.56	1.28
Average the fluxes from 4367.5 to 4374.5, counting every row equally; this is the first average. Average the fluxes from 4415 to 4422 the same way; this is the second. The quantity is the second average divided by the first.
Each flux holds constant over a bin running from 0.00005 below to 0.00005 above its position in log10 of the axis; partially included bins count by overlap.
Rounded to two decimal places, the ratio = 1.03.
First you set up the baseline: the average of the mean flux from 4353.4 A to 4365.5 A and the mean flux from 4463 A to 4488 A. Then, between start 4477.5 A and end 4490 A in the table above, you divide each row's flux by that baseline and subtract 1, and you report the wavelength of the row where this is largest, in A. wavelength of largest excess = 4477.97 A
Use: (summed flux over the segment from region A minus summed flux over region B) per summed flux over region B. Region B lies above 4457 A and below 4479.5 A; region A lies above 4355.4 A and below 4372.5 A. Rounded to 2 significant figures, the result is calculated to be -0.23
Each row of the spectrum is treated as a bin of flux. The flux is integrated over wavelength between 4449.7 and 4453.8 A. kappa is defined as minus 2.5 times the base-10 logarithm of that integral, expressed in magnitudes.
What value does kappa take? -1.870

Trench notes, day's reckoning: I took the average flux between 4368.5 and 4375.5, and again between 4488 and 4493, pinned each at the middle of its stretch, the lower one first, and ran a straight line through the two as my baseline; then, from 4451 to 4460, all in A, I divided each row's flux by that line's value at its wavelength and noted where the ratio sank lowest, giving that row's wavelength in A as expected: 4456.37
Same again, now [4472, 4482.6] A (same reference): 4482.09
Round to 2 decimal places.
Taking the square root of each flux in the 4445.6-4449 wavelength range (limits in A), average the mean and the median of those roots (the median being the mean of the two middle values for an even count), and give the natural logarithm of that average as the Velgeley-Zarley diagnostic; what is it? 0.14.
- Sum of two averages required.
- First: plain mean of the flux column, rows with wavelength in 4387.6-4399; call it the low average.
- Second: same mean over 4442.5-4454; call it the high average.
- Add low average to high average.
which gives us 2.54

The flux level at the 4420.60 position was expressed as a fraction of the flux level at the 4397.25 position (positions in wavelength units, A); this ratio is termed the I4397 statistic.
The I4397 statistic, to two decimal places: 1.20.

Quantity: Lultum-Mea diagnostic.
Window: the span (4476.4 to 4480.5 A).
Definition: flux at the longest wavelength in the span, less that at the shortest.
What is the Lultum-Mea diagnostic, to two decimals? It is -0.16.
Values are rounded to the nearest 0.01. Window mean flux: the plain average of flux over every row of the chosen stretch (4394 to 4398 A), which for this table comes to 1.19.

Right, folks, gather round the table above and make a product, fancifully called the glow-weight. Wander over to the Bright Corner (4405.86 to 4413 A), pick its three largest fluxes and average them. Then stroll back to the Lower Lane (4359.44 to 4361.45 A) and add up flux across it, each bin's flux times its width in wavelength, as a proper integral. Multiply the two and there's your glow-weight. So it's 4.4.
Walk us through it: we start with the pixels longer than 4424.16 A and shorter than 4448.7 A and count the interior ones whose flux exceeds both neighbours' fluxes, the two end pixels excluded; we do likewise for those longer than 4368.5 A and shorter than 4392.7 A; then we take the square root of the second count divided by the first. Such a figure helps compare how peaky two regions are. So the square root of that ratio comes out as 0.82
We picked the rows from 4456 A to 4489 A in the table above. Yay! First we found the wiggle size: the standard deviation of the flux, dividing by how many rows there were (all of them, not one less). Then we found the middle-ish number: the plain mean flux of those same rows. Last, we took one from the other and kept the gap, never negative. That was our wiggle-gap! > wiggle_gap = 1.28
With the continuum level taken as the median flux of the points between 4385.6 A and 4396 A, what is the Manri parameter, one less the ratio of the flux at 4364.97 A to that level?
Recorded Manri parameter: -0.20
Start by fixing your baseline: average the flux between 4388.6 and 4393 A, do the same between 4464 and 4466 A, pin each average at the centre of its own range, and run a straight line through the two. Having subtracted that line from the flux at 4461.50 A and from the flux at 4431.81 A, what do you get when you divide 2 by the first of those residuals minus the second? 22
